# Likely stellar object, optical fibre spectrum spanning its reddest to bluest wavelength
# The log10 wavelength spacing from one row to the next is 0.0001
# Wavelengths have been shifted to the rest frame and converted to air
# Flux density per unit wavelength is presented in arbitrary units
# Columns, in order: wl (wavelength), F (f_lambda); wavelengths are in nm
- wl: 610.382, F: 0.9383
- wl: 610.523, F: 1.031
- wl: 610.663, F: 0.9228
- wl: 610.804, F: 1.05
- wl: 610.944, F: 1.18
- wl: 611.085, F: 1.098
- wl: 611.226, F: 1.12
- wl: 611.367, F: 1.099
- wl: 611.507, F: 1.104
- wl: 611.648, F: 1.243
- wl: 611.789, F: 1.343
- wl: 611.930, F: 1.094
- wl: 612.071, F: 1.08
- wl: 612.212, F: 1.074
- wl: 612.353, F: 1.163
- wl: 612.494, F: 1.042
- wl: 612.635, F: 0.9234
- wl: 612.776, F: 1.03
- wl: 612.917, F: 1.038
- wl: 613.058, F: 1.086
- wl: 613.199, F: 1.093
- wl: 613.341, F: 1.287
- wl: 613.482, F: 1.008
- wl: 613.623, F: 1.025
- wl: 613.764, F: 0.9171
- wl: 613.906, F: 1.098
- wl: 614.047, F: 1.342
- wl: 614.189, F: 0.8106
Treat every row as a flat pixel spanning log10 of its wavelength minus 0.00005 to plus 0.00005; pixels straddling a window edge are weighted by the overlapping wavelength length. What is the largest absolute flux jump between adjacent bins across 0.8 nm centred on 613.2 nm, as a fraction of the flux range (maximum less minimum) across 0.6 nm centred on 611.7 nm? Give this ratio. 1.1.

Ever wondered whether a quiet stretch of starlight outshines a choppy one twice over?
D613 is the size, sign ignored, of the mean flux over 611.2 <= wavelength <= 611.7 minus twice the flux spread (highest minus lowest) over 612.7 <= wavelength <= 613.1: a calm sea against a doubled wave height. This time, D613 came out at 1.0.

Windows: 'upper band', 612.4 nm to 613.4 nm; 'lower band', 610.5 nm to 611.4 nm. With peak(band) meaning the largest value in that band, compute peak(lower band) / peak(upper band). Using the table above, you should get 0.92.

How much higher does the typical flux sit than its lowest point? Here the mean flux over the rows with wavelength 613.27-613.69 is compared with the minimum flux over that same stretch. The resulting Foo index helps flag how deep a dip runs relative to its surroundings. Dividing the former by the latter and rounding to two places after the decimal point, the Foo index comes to 1.10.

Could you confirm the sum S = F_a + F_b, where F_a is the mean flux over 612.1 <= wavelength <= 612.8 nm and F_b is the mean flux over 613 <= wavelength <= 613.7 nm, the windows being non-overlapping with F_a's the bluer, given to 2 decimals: 2.15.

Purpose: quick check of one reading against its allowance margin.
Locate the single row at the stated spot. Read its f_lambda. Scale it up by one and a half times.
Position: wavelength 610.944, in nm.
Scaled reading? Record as 1.77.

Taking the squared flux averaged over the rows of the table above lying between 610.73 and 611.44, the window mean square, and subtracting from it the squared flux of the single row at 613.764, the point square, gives 0.39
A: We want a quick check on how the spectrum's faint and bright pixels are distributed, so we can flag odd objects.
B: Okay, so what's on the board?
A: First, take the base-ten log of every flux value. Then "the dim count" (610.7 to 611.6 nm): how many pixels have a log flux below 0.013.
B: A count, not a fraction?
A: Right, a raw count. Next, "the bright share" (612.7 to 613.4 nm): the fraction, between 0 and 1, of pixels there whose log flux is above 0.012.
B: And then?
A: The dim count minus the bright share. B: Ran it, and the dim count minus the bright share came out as -1.0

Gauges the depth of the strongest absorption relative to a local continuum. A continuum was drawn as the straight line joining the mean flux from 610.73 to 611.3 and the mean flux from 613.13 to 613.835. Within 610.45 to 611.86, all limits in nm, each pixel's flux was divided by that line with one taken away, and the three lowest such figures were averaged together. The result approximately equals -0.10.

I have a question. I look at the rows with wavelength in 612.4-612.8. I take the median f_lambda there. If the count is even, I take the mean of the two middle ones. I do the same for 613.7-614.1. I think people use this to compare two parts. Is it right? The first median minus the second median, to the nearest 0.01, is -0.07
